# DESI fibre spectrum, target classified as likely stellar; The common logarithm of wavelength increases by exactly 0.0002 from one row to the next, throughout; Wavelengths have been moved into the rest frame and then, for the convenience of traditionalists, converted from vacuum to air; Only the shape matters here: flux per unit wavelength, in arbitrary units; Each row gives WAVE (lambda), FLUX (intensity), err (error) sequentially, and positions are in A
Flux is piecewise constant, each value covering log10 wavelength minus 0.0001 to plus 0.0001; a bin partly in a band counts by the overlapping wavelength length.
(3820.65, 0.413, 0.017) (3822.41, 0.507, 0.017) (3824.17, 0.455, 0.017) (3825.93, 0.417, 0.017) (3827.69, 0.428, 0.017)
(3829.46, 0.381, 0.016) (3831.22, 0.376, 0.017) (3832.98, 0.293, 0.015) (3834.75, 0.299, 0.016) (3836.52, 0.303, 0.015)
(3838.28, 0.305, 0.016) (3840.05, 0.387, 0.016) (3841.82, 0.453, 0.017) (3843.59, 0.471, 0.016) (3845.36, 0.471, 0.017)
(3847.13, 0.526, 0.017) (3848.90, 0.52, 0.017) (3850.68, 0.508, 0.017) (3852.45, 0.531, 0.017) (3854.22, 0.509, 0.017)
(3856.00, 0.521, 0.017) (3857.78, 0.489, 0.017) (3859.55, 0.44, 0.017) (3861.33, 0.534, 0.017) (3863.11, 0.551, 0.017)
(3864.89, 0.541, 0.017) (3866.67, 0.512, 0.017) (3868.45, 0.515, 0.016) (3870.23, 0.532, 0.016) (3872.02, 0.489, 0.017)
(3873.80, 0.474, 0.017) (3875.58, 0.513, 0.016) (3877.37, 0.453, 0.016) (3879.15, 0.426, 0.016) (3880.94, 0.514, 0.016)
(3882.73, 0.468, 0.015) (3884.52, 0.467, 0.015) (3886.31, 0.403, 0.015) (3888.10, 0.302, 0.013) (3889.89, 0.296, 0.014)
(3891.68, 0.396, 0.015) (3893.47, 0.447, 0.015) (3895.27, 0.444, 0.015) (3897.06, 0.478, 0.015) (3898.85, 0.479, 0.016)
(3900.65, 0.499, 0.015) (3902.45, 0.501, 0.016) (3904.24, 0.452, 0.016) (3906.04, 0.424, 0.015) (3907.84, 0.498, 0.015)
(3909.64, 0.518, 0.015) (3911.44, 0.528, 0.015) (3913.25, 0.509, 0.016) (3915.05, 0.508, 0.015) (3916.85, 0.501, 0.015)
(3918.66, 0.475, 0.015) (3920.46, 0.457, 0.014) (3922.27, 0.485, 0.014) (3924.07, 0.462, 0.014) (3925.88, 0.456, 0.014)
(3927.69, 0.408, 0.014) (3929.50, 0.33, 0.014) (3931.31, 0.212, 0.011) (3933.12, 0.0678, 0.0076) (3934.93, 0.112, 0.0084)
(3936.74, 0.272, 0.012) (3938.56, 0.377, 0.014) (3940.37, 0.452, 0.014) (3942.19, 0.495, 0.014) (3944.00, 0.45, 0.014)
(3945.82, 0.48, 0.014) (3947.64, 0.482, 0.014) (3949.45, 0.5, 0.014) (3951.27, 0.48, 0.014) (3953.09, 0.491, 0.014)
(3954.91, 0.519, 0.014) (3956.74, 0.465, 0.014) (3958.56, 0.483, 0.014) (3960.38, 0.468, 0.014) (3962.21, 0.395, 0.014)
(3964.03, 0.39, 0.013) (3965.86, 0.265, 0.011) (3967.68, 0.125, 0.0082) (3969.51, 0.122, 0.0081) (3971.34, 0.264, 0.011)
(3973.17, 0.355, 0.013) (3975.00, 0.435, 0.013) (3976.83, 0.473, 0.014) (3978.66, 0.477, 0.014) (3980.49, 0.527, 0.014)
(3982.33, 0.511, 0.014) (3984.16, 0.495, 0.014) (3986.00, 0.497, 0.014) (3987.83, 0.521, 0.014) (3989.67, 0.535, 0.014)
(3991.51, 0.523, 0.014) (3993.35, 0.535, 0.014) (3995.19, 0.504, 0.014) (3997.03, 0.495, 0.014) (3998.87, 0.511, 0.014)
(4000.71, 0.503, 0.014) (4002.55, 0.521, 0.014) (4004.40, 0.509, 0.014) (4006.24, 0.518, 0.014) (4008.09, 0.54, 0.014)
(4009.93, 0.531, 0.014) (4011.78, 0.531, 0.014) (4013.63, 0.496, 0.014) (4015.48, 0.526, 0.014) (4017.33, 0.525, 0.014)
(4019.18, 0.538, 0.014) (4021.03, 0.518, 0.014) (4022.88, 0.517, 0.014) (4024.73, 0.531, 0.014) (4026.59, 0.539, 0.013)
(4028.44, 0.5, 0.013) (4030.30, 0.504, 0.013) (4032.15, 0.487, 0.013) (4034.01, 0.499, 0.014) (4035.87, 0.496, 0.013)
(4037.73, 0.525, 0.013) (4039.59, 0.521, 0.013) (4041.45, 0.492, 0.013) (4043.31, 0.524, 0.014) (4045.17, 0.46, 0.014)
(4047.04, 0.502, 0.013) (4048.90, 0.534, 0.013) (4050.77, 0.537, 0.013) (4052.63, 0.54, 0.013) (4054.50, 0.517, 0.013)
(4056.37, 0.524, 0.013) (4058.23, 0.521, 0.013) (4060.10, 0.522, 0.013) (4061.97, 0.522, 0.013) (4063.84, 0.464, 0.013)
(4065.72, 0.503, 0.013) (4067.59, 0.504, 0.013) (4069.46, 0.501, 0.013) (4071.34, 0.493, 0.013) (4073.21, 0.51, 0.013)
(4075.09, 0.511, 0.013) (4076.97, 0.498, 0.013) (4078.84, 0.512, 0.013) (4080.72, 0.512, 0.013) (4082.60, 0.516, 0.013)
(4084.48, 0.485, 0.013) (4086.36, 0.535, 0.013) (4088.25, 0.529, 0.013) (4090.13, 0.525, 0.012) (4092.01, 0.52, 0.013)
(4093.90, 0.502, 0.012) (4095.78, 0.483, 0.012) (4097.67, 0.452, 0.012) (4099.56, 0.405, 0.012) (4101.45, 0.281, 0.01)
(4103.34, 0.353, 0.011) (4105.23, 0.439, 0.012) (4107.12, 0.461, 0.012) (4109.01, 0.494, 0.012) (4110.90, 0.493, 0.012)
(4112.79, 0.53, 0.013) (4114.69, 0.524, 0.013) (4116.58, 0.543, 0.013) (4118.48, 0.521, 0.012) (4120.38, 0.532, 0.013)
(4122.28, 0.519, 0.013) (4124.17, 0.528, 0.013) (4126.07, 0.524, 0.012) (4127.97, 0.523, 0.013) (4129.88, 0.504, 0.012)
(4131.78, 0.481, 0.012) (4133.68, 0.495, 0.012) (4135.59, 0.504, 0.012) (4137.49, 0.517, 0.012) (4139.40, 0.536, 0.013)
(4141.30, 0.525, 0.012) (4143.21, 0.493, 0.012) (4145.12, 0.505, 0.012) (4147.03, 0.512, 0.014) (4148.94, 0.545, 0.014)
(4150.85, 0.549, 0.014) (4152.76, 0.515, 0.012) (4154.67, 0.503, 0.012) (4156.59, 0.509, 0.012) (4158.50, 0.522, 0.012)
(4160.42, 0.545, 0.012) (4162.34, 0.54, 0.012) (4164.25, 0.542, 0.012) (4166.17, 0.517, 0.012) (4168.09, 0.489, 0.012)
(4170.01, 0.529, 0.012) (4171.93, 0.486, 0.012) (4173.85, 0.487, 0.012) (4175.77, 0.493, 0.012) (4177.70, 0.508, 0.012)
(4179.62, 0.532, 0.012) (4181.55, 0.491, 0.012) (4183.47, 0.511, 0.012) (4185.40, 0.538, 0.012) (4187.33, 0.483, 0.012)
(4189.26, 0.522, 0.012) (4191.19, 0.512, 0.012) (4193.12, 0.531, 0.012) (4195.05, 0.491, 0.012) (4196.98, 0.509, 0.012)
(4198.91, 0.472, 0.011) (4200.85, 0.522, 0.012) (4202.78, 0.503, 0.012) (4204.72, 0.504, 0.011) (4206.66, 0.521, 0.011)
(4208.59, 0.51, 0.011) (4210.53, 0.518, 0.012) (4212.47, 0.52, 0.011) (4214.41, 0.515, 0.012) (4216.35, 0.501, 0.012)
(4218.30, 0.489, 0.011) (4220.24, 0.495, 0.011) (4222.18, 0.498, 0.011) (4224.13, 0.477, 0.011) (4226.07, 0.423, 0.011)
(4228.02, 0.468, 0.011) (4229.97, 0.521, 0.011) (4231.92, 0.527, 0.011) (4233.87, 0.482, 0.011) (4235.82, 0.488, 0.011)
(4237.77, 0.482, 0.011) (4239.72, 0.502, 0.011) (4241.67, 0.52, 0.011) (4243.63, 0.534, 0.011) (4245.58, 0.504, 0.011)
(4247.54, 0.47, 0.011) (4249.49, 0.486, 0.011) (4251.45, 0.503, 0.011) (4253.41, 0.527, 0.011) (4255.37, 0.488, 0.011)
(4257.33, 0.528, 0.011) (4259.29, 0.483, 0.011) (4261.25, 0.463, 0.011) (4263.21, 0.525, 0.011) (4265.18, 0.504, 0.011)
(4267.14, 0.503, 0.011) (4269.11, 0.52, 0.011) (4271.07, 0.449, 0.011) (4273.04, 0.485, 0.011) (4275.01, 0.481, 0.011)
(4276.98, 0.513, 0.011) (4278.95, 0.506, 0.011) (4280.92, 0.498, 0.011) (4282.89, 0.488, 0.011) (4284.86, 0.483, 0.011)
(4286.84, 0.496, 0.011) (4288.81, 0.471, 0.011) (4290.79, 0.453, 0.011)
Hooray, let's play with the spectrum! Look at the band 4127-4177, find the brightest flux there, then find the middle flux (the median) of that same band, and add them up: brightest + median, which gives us 1.06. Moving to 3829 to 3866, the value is 1.02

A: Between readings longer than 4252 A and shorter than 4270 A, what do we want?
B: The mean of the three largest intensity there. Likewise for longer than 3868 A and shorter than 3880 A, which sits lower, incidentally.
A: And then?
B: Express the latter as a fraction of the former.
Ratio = 0.99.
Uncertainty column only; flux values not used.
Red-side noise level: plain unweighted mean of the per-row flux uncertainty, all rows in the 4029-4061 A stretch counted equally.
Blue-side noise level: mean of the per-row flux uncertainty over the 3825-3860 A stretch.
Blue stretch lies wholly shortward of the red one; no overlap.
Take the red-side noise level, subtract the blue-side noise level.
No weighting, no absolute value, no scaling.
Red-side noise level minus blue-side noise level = -0.0034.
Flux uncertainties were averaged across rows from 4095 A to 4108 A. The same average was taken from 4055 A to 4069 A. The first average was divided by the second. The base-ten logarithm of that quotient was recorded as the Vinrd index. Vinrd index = -0.051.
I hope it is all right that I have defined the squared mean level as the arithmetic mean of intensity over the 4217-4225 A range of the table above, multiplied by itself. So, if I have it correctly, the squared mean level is 0.240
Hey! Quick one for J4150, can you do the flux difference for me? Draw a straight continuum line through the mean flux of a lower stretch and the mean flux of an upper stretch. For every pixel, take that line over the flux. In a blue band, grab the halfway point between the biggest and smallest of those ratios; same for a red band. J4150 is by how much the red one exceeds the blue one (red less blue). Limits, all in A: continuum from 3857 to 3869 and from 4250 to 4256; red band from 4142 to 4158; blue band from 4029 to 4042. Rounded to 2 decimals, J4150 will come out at -0.03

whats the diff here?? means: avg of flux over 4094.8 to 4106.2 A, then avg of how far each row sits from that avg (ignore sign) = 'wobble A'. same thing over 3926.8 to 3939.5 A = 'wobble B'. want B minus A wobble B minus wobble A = 0.049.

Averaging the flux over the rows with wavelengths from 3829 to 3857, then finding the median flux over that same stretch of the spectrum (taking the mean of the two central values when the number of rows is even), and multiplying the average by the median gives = 0.20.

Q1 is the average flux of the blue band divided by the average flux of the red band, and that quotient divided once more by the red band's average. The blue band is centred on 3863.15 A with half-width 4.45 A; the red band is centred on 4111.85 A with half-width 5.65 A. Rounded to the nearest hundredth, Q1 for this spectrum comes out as 2.00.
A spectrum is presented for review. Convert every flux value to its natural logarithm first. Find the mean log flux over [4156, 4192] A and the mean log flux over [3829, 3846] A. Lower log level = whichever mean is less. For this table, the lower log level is -1.0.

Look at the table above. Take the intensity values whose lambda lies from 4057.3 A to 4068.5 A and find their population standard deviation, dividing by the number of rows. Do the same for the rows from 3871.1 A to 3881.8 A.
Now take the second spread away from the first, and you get -0.011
